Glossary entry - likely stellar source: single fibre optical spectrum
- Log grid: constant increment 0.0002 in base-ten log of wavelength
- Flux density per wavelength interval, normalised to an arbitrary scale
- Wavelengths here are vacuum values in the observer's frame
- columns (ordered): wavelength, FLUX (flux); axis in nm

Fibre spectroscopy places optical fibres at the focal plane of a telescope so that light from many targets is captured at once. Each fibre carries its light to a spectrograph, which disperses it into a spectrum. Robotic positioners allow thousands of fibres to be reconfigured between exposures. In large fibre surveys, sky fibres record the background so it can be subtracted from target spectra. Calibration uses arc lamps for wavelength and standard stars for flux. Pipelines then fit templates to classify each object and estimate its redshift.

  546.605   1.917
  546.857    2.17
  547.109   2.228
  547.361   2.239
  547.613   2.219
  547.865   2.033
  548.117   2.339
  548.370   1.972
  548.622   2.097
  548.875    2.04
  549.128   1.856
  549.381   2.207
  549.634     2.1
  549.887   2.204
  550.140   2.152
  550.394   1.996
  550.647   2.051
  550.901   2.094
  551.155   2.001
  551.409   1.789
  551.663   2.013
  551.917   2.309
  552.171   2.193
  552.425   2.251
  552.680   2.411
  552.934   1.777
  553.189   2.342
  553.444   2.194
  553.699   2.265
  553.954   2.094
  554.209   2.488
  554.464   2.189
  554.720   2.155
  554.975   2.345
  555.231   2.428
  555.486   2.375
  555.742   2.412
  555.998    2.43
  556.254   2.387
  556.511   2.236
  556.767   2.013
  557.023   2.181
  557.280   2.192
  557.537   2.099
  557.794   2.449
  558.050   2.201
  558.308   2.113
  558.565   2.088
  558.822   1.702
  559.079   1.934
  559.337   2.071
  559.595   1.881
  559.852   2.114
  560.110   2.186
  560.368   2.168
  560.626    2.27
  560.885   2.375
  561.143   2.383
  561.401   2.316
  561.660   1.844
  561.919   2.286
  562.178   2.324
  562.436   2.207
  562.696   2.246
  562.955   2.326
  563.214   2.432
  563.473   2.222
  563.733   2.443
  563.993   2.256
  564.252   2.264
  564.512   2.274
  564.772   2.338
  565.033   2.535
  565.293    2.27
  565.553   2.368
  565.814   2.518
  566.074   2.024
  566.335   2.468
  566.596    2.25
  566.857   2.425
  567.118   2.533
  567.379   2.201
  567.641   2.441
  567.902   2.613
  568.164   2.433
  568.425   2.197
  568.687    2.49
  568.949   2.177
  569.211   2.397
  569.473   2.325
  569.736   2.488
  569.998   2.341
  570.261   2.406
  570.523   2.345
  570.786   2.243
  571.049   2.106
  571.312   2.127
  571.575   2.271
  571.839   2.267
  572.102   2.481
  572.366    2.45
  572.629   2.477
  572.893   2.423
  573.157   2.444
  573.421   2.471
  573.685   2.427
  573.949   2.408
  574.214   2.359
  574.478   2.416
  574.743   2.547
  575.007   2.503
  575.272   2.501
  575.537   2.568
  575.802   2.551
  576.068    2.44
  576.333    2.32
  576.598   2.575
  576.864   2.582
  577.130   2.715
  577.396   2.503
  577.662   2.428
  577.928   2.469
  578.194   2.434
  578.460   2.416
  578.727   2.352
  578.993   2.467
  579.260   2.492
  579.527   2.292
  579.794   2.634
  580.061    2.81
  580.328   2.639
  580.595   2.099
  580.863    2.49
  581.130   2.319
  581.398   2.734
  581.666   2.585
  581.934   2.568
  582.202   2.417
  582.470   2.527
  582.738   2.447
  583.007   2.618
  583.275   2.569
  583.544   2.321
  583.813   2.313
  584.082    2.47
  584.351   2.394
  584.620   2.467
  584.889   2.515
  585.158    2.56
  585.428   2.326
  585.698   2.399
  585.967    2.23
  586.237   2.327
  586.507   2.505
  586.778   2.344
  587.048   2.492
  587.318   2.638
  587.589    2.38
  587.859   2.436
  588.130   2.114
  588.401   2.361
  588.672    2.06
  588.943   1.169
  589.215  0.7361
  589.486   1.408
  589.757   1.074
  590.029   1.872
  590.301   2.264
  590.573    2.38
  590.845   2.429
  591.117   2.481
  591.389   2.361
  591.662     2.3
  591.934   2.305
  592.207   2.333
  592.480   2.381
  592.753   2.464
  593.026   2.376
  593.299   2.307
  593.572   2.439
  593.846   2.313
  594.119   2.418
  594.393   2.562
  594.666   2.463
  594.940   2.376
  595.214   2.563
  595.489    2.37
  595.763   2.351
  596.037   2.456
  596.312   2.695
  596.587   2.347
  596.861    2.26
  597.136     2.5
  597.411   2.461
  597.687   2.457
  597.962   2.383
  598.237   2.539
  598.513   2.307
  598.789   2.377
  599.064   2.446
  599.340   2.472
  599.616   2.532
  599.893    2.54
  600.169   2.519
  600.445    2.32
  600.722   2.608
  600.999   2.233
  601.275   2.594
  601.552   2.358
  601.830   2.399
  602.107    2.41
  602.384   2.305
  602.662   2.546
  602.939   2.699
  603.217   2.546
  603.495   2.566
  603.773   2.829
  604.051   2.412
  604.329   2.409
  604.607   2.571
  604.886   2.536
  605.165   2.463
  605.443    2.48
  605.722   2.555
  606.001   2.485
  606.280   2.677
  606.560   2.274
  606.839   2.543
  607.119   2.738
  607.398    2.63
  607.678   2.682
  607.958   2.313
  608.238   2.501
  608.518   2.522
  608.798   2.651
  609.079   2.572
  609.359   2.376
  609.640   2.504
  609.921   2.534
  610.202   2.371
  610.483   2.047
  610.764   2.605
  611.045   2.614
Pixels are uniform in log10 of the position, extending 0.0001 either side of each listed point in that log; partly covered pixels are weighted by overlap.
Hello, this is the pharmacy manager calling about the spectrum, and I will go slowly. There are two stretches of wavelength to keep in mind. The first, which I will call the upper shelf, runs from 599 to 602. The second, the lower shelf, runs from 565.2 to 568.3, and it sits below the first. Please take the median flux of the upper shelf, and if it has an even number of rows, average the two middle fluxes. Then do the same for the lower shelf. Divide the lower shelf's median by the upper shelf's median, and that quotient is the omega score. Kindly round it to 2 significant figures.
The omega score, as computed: 0.98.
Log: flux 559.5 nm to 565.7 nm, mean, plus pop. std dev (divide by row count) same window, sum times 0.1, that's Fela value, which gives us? 0.242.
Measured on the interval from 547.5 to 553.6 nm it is 0.227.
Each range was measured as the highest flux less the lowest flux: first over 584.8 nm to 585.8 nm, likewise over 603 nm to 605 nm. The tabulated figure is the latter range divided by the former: 1.8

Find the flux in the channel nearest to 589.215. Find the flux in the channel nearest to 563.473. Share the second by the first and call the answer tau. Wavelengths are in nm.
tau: 3.02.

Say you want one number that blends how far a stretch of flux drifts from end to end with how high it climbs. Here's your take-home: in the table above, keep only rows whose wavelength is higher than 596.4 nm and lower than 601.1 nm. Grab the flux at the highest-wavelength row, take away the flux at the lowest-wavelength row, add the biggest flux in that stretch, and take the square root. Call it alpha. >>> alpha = 1.58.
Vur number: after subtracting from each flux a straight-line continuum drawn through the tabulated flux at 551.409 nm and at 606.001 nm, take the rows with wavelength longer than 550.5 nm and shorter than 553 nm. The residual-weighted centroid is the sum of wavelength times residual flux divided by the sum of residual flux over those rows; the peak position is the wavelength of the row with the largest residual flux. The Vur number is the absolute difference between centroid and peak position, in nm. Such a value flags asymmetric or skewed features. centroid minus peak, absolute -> 0.80 nm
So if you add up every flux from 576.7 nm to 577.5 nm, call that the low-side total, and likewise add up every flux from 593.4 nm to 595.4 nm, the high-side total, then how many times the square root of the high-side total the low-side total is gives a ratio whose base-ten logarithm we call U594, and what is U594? 0.28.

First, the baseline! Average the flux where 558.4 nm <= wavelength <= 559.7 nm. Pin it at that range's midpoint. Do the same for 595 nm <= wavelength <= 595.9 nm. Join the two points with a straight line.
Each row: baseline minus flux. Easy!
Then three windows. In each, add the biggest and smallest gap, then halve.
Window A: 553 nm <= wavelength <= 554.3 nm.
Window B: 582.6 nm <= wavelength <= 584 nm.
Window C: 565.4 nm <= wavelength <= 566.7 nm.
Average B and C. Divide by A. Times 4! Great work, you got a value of 2.1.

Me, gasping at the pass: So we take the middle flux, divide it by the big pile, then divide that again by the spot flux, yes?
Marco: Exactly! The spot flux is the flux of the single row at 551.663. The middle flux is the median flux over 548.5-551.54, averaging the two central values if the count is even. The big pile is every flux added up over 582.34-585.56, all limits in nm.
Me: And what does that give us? 0.0349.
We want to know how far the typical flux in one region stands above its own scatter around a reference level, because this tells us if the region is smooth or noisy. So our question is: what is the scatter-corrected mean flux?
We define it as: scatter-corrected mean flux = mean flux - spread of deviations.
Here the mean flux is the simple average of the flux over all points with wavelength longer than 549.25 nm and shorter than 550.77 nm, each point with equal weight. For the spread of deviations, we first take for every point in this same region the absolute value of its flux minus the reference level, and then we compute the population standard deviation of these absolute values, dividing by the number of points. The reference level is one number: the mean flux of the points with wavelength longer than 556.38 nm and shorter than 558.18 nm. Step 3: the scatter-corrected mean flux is 2.05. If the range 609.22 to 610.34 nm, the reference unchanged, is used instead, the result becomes 2.37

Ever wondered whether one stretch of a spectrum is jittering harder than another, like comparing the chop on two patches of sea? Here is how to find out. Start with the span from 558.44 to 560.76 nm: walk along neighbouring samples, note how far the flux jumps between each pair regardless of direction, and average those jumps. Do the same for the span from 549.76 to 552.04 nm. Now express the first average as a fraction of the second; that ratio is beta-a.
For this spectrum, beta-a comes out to 1.2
